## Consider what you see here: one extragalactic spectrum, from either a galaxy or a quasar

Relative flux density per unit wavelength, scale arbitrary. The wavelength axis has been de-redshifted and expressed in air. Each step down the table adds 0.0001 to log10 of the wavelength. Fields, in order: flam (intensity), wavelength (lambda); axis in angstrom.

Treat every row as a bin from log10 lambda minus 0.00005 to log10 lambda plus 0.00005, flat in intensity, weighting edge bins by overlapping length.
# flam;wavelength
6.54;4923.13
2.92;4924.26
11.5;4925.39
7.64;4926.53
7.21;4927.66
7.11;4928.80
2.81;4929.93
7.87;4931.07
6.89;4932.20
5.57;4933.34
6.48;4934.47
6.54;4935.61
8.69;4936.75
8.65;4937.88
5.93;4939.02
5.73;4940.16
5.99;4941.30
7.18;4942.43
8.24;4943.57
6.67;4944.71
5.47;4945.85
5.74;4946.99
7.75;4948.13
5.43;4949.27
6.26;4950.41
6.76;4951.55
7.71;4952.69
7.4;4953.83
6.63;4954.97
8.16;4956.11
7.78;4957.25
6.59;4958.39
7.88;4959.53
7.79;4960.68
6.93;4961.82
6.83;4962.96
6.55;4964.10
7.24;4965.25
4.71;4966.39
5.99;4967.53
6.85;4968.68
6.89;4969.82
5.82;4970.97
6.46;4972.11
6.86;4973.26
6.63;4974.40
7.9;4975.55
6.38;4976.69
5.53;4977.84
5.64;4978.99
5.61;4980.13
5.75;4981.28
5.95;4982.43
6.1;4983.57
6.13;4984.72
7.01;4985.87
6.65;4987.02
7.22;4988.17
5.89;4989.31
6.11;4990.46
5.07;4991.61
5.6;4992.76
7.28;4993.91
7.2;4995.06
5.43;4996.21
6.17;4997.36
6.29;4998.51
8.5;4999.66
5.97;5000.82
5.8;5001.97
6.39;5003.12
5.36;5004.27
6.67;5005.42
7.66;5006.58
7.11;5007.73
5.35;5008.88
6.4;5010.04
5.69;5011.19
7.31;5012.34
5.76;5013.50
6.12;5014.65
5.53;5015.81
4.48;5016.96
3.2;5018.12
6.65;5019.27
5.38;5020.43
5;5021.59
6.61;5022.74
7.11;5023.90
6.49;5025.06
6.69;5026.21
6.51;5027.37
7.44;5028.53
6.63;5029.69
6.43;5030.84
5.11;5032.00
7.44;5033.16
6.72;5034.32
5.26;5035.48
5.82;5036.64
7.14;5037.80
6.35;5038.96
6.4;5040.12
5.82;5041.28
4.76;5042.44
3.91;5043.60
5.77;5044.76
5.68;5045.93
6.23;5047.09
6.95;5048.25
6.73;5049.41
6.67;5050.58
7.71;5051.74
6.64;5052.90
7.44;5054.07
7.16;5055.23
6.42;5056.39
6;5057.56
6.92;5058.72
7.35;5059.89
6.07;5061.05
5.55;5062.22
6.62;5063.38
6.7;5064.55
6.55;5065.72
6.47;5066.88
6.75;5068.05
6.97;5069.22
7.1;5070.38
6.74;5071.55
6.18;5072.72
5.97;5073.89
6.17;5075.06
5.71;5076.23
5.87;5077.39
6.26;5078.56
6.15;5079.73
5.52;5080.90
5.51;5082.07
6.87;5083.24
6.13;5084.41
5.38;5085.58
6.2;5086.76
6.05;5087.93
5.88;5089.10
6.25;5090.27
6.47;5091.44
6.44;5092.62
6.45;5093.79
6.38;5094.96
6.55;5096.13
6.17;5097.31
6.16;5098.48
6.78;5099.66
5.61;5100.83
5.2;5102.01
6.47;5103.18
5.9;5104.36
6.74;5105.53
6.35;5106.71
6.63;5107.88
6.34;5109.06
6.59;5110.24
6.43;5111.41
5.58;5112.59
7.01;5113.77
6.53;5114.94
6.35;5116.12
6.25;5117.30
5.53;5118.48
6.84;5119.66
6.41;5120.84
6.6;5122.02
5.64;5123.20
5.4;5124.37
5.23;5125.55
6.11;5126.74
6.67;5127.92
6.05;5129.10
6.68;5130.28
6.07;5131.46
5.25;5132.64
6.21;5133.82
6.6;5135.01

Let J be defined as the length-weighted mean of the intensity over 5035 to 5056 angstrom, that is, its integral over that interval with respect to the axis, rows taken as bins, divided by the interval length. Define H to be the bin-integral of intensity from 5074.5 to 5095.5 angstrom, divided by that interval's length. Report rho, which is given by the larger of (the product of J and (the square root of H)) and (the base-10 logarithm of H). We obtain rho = 15.4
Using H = 6.1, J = 6.25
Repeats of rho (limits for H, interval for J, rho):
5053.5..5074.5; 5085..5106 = 15.9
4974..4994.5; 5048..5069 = 16.8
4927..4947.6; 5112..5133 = 15.8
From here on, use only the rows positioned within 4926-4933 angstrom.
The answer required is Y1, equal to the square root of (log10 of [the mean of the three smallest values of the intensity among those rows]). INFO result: 0.865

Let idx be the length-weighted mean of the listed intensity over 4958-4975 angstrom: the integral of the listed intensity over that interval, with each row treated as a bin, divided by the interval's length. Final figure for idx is 6.7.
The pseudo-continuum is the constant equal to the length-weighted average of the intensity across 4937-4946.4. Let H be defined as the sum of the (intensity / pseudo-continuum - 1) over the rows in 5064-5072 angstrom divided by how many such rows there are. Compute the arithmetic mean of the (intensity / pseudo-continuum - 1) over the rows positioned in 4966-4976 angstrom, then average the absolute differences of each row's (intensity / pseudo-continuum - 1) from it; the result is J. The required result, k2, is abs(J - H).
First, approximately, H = -0.01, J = 0.09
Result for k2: 0.10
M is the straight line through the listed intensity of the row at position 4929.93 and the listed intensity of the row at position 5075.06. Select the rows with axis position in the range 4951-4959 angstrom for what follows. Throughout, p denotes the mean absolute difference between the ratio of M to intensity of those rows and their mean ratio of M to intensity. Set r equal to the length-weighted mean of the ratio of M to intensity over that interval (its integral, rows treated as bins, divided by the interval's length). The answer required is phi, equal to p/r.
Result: 0.075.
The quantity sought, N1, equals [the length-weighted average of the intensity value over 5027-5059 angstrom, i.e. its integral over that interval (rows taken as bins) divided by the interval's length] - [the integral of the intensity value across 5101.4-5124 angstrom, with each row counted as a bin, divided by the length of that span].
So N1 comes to 0.08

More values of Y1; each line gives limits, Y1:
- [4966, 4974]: 0.861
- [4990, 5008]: 0.850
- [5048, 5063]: 0.877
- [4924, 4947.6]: 0.756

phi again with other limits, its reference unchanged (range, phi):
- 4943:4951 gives 0.139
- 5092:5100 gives 0.027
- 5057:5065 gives 0.077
